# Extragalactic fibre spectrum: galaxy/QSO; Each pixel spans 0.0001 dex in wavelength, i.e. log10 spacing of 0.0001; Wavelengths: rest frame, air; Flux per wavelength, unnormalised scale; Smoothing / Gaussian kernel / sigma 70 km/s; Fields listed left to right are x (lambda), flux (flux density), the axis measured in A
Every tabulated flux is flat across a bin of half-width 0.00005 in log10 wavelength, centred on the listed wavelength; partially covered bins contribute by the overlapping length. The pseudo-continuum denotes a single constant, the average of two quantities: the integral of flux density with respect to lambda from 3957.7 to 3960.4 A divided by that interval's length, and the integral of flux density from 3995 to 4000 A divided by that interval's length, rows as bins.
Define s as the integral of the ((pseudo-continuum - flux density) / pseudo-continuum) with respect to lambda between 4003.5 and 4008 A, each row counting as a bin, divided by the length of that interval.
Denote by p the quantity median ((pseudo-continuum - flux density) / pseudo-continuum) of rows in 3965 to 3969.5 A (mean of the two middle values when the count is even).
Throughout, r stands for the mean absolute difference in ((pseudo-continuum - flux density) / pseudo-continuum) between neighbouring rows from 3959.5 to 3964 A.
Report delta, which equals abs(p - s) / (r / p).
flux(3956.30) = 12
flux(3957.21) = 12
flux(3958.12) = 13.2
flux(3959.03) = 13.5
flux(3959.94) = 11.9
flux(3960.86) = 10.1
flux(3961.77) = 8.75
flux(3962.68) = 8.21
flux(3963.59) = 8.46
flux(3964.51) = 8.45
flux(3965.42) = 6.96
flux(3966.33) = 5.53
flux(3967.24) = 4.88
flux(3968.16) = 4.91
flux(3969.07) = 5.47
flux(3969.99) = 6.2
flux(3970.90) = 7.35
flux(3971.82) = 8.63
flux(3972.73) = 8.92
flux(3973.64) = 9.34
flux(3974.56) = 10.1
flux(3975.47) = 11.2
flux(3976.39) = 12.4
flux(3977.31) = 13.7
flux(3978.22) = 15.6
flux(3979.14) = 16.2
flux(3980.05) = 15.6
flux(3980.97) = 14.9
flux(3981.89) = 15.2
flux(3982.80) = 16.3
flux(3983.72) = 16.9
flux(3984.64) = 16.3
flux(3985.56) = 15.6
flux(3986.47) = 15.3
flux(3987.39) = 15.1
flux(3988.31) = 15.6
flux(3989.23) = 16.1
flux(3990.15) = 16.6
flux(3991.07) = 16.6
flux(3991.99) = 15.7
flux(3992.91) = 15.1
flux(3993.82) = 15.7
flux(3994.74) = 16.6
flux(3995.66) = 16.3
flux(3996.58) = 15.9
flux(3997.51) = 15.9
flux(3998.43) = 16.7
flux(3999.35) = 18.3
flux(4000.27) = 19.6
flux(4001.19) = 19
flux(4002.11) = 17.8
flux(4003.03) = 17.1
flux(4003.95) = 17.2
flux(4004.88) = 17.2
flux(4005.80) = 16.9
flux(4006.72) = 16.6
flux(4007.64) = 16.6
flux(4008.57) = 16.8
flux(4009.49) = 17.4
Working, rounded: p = 0.63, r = 0.067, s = -0.14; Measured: 7.3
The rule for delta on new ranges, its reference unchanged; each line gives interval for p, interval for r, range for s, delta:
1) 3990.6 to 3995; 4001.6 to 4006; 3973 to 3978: -1.0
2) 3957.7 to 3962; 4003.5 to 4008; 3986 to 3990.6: 5.0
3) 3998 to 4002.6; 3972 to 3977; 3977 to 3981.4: -0.8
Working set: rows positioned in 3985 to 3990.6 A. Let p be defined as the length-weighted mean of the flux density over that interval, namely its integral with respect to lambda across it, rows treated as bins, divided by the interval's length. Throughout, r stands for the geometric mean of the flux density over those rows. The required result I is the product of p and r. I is 247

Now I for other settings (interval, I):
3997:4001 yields 310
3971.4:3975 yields 85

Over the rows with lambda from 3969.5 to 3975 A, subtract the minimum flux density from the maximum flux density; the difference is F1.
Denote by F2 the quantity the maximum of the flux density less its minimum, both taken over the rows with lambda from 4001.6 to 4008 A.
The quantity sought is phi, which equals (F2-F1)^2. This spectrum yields 7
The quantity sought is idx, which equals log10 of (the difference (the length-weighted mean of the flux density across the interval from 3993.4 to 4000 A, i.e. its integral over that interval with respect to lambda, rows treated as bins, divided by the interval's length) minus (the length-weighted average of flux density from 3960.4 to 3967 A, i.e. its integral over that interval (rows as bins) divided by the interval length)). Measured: 0.934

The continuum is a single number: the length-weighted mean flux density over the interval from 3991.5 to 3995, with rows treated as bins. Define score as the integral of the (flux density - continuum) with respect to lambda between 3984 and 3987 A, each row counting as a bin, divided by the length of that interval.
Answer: 0.0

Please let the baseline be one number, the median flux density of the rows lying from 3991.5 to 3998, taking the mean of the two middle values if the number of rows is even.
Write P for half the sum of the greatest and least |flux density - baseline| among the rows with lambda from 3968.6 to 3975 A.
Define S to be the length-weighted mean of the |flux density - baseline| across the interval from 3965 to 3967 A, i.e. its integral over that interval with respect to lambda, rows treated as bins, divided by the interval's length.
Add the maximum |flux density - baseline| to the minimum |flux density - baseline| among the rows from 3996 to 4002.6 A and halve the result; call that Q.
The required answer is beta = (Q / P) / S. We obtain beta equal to 0.0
